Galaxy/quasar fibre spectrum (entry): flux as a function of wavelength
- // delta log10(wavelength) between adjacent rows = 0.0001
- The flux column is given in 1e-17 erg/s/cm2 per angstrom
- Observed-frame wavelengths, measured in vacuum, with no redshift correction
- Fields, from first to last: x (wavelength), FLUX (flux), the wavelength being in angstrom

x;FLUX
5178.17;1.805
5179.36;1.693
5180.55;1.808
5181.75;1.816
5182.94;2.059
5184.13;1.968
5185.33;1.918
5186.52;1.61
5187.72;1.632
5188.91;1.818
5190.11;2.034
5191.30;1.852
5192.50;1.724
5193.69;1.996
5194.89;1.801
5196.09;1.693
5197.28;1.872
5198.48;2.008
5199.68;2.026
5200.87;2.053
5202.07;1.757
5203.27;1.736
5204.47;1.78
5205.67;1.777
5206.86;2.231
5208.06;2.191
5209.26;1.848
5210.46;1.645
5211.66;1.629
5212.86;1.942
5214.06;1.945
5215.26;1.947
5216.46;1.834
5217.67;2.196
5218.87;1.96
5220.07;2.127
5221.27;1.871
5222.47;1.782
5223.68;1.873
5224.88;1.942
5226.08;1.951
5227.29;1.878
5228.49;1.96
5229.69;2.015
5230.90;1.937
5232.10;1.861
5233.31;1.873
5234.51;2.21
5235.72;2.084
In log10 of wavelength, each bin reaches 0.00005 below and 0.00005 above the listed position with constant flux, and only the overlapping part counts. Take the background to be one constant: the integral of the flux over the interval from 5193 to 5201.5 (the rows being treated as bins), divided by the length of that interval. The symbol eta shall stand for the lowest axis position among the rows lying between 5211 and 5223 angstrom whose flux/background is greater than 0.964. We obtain 5212.86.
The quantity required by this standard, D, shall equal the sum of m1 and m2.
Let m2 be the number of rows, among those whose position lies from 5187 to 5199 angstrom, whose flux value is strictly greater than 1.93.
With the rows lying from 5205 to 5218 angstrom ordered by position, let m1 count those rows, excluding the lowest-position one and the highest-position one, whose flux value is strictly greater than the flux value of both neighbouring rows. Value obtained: 5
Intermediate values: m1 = 2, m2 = 3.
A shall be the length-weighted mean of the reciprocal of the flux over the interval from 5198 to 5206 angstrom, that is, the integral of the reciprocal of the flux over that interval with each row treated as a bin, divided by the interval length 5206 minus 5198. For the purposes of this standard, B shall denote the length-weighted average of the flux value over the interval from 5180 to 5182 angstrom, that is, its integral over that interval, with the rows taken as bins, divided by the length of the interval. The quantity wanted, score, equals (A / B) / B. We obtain 0.164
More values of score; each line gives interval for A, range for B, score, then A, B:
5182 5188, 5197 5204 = 0.150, 0.546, 1.91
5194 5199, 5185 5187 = 0.176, 0.542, 1.76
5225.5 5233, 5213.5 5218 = 0.134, 0.518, 1.96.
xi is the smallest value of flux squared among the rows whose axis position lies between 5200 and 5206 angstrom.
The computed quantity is 3.01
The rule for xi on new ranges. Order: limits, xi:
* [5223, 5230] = 3.51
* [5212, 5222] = 3.36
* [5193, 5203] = 2.87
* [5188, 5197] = 2.87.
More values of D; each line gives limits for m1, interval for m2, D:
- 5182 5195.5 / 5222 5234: 7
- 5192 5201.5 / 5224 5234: 6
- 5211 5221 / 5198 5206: 5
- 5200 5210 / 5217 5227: 7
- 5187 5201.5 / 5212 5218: 6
